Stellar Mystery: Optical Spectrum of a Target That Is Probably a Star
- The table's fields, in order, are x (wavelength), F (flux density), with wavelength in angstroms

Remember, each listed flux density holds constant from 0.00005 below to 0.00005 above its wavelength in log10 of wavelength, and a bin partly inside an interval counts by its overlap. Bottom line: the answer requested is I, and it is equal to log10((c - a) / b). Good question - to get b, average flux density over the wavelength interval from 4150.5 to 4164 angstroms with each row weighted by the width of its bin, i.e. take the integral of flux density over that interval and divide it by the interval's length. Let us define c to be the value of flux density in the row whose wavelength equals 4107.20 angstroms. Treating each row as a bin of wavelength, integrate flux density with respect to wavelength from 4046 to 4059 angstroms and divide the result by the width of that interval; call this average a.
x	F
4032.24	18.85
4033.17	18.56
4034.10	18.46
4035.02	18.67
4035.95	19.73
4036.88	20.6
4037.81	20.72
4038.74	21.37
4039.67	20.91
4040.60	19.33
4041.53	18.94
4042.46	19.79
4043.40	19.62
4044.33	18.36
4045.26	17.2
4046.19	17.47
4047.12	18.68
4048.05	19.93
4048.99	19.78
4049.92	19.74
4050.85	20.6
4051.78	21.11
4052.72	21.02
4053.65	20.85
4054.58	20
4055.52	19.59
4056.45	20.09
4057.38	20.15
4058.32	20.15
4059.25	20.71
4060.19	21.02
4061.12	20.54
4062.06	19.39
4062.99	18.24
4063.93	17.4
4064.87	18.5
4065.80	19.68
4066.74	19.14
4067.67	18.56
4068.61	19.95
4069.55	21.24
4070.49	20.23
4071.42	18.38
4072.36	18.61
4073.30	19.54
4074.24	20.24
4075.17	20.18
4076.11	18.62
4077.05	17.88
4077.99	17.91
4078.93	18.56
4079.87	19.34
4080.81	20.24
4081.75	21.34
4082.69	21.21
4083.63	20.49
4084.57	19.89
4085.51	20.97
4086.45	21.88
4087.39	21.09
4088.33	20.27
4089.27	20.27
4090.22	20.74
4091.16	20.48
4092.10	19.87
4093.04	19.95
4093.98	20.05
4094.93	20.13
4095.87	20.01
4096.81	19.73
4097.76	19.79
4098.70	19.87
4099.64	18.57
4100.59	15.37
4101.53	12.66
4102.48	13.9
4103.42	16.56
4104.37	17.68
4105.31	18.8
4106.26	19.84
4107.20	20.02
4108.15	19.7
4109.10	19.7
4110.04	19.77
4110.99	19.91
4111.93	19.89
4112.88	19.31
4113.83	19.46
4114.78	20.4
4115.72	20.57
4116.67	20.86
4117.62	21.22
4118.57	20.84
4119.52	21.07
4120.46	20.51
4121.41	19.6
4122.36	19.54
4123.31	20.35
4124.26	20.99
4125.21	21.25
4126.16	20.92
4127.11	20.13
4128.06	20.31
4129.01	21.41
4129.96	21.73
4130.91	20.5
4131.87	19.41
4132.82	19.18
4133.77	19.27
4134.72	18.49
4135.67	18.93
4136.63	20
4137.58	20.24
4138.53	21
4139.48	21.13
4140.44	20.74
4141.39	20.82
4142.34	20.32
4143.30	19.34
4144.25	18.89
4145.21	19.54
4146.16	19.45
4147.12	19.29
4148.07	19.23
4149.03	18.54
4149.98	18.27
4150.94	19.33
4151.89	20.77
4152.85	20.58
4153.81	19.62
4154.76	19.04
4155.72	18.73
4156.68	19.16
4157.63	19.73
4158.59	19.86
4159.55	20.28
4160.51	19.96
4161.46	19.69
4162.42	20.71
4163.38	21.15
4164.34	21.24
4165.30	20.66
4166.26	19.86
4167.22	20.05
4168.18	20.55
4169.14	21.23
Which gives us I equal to -3.4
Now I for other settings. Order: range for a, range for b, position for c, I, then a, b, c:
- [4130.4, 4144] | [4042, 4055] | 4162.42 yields -1.4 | 19.9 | 19.6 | 20.71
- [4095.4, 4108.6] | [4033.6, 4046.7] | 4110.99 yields -1.0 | 18.0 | 19.4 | 19.91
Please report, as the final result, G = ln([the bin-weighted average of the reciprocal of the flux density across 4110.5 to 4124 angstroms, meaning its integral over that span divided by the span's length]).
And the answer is -3.01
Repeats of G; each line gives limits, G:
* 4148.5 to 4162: -2.97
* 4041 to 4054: -2.97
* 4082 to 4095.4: -3.02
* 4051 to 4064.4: -2.99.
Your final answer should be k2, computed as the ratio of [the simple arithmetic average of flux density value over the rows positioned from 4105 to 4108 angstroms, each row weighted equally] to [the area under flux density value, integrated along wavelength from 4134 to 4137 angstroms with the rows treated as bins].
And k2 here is 0.34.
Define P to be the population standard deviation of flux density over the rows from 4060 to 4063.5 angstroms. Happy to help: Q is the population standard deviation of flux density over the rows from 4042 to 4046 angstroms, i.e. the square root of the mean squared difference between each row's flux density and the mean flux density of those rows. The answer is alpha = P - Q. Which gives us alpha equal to 0.0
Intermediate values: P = 1.1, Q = 1.0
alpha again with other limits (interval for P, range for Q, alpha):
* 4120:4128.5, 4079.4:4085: -0.1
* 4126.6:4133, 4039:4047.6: -0.2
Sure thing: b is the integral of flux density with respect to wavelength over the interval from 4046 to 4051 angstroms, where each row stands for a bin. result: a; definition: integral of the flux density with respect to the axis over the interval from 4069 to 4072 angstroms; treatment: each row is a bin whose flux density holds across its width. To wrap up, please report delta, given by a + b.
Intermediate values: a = 60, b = 97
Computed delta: 157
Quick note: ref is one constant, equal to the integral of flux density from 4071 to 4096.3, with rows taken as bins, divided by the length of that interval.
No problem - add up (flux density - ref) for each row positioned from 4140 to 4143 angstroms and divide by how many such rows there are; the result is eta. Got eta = 0.7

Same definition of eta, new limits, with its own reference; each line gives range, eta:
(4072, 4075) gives -0.5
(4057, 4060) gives 0.4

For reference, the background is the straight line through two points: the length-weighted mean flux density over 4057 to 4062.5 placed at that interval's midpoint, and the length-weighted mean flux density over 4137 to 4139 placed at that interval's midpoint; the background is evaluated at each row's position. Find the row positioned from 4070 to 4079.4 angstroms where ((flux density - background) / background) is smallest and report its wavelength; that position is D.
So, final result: 4077.05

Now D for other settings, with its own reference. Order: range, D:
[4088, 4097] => 4096.81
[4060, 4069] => 4063.93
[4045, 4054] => 4045.26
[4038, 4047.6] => 4045.26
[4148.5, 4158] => 4149.98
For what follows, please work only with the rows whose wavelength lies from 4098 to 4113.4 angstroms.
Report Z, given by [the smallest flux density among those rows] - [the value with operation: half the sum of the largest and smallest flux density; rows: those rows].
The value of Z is -3.7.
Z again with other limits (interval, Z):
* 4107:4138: -1.6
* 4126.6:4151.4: -1.7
